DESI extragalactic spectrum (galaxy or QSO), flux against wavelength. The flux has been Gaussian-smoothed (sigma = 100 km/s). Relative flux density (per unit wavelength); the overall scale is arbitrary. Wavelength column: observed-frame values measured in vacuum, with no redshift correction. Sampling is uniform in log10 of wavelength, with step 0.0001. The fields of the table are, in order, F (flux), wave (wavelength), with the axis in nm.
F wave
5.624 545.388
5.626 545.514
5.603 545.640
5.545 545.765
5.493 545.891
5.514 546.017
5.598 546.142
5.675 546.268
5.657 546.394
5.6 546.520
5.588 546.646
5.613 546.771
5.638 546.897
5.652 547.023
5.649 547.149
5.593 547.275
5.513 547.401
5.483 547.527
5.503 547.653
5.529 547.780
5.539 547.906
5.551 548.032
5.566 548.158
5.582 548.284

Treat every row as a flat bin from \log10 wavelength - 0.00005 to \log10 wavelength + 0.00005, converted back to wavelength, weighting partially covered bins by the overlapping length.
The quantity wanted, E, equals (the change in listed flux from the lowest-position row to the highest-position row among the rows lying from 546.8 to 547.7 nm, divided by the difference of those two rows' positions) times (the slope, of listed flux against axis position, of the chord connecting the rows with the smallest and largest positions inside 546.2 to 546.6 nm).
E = 0.053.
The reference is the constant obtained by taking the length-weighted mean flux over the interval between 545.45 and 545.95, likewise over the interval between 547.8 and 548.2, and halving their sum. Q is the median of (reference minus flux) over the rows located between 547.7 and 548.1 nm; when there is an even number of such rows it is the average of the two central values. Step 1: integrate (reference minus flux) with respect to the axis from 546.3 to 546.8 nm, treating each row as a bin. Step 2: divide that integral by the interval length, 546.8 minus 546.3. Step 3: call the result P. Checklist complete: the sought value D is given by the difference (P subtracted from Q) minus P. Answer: 0.14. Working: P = -0.06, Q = 0.02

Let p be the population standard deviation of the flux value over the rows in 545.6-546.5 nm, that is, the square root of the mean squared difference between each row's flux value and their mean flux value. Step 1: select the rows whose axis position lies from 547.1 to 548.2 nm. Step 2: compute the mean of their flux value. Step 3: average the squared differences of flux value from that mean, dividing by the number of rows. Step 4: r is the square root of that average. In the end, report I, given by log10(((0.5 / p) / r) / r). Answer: 3.5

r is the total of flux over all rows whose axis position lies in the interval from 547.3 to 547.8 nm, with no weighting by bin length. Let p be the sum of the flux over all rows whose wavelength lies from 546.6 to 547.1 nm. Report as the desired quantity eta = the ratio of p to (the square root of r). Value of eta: 4.79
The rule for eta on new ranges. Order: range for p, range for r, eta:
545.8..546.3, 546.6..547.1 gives 4.70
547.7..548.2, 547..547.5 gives 4.69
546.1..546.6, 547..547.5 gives 4.76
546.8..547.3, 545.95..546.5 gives 4.76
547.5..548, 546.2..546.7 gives 4.65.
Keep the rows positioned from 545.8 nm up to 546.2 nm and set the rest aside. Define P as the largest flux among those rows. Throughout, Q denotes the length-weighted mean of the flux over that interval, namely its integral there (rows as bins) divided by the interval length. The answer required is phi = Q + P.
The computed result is 11.1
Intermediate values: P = 5.598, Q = 5.54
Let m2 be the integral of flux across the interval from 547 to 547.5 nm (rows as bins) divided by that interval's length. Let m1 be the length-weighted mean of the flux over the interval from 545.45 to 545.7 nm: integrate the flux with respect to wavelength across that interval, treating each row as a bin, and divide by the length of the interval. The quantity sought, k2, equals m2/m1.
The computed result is 1.00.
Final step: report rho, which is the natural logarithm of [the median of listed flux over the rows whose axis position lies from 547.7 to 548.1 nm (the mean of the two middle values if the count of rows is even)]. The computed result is 1.712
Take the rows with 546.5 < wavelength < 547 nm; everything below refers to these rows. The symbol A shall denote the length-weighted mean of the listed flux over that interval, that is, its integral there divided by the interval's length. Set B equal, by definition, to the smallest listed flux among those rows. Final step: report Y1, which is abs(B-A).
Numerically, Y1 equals 0.033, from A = 5.62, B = 5.588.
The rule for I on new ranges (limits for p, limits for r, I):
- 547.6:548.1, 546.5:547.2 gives 4.7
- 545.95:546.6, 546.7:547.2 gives 4.6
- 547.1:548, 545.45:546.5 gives 3.4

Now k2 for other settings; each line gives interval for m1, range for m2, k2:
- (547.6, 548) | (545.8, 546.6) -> 1.01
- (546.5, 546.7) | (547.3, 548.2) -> 0.99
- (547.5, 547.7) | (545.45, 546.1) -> 1.01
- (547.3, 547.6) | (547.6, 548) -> 1.00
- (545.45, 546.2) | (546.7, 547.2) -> 1.01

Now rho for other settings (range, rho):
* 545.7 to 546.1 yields 1.707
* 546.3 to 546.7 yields 1.723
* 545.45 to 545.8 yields 1.723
